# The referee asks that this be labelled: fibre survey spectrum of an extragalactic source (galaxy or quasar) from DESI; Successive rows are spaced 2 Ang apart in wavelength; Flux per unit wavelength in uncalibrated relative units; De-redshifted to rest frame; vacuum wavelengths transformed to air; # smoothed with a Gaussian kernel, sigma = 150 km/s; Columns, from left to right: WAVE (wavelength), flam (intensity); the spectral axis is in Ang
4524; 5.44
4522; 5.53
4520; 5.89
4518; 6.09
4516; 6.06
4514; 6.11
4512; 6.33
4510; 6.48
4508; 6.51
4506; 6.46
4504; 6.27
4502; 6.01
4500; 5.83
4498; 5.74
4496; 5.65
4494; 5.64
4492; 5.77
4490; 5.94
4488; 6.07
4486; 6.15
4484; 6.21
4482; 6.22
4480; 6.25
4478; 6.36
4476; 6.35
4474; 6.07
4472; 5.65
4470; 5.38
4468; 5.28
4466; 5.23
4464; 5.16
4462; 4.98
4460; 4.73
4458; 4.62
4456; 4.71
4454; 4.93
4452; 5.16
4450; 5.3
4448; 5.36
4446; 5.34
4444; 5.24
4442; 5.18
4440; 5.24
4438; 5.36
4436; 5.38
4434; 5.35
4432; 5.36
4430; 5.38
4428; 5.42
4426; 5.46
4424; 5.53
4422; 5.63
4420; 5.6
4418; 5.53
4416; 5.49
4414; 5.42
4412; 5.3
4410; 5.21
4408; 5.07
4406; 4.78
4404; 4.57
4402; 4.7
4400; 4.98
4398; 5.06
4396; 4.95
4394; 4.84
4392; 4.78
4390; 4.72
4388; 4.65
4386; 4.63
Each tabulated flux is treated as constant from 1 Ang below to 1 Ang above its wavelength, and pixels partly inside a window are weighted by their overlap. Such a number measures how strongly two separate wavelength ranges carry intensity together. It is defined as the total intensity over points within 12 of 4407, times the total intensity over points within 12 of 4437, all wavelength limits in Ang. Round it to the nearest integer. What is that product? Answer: 3912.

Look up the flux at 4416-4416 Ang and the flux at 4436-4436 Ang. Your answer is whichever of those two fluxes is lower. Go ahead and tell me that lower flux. 5.38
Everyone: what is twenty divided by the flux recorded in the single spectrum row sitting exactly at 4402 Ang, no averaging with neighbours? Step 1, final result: 4.3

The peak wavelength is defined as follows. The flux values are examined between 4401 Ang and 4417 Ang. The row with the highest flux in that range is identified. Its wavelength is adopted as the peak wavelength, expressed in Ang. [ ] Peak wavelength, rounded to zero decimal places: 4416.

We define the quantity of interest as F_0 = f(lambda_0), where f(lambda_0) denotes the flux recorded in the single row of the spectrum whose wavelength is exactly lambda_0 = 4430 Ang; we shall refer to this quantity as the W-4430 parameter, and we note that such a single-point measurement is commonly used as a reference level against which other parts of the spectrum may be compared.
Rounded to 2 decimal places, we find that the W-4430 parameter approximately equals 5.38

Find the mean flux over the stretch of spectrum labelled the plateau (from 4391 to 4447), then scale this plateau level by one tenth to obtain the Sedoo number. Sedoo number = 0.52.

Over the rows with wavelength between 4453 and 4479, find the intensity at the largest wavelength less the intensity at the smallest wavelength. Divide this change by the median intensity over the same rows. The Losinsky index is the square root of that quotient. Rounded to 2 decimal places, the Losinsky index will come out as 0.52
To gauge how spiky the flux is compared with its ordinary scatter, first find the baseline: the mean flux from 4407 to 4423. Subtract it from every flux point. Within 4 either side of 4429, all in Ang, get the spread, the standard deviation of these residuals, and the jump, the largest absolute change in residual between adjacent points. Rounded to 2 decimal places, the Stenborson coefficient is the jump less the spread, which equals 0.00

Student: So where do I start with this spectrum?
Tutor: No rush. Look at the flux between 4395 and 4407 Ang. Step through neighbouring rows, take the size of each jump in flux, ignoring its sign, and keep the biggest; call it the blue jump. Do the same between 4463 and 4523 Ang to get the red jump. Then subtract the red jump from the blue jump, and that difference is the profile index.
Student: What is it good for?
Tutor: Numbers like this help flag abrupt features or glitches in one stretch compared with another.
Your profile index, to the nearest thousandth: -0.140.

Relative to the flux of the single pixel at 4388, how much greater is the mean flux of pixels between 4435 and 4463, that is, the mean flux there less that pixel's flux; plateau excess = 0.46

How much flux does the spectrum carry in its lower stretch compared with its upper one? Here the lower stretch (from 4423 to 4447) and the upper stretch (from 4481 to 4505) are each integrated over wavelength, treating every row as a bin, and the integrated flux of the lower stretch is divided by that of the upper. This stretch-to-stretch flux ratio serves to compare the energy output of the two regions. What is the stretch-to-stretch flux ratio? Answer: 0.90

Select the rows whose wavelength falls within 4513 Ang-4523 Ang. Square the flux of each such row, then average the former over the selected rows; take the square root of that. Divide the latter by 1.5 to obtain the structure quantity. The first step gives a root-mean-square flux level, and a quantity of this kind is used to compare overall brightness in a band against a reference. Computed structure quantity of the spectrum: 4.0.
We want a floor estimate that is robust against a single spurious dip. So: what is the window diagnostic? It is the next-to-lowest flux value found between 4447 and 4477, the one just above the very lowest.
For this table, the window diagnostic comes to 4.71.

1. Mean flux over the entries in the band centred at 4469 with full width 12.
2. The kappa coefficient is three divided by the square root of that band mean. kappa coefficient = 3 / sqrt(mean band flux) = 1.28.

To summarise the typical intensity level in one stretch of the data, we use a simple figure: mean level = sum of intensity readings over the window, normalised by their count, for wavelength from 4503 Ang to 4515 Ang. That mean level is 6.4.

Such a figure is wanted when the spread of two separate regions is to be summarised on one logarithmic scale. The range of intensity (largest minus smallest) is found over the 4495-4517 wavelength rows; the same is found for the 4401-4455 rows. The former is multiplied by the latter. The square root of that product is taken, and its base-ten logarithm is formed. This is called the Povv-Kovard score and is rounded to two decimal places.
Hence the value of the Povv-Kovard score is -0.02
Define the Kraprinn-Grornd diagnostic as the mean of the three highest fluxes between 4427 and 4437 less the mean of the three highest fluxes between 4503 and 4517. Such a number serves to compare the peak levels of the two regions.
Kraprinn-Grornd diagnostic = -1.09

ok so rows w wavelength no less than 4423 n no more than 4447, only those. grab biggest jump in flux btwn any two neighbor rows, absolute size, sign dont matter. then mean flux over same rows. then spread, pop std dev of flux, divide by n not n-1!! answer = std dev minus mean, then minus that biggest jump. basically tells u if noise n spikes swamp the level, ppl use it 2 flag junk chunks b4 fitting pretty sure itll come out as -5.4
